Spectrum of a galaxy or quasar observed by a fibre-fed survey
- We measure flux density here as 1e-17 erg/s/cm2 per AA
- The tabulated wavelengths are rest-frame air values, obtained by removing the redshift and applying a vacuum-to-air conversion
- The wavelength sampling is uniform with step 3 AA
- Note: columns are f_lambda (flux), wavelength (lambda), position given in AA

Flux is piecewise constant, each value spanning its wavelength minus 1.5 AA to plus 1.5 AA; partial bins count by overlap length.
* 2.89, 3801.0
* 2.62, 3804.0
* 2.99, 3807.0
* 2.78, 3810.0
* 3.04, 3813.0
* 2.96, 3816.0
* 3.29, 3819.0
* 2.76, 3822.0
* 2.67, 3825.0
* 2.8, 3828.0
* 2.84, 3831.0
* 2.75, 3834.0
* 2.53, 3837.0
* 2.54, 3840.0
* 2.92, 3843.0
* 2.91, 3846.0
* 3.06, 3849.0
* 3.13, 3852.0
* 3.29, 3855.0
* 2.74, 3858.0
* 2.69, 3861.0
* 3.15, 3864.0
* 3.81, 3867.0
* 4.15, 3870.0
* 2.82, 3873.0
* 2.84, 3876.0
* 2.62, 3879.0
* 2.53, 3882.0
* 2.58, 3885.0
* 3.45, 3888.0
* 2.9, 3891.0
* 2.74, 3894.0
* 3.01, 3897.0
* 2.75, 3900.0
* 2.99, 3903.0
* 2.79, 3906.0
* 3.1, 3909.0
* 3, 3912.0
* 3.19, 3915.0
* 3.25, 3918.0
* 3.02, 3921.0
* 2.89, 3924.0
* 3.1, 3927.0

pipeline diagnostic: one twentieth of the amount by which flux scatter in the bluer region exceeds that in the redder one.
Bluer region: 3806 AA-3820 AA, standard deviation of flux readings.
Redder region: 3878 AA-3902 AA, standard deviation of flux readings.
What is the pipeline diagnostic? -0.006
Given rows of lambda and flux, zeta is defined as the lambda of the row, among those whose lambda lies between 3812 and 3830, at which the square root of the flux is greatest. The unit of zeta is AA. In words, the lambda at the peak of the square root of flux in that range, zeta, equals 3819.0 AA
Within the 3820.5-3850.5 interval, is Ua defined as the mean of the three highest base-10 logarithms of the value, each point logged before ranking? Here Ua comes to 0.472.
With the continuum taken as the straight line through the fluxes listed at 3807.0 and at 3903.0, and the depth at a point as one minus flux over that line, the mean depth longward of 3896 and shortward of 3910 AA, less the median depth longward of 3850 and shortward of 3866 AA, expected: 0.07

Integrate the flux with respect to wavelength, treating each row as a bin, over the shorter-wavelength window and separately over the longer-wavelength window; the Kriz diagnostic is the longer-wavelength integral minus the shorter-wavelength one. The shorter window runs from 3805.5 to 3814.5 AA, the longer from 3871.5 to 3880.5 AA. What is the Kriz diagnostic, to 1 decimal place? -1.6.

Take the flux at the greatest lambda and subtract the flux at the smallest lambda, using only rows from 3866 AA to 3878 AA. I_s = -1.0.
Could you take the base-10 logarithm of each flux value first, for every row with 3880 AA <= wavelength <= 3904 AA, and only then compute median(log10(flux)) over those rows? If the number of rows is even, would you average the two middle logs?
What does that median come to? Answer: 0.451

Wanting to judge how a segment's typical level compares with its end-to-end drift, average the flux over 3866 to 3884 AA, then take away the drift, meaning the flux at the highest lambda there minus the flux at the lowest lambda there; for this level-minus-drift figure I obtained 4.4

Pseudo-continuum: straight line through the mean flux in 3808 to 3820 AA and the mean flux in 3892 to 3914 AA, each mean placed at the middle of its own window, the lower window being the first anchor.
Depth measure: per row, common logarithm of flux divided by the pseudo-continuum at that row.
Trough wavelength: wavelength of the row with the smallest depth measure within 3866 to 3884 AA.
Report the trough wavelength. 3882.0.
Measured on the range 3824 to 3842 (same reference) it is 3837.0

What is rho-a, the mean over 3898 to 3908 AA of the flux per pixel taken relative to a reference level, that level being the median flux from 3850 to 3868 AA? 0.91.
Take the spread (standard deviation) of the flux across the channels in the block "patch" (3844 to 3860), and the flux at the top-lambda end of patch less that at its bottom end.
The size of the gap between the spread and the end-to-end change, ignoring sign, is 0.4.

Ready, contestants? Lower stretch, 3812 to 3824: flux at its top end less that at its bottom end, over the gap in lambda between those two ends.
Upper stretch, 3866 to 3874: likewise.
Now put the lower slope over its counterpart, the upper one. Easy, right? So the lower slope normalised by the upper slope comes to 0.19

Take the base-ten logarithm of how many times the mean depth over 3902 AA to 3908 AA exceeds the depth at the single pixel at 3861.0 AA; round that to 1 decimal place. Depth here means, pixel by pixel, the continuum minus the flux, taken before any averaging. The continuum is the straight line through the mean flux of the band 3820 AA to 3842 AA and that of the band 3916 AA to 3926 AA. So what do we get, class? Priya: -0.1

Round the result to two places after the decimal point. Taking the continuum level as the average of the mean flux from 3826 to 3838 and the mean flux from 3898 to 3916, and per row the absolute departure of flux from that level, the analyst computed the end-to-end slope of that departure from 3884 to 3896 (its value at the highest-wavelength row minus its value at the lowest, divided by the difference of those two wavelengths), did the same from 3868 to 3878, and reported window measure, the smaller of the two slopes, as -0.21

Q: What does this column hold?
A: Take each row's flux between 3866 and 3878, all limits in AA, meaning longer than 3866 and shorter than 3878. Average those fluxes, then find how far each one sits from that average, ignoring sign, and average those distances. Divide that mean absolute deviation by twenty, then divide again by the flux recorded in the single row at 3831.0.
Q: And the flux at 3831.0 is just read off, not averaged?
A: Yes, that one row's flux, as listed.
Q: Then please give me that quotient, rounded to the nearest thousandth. 0.010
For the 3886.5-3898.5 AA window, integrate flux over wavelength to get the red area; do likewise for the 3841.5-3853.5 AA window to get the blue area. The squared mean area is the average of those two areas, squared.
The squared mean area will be 1309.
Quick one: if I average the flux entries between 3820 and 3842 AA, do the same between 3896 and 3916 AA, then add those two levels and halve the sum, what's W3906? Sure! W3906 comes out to 2.84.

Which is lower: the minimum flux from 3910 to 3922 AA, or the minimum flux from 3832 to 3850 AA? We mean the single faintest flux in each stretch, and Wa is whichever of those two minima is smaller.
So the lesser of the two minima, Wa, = 2.53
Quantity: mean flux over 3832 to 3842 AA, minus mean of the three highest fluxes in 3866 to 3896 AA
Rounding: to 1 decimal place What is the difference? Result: -1.2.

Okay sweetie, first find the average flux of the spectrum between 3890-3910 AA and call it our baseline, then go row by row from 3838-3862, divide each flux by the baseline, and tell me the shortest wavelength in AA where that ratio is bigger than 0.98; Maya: 3843.0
